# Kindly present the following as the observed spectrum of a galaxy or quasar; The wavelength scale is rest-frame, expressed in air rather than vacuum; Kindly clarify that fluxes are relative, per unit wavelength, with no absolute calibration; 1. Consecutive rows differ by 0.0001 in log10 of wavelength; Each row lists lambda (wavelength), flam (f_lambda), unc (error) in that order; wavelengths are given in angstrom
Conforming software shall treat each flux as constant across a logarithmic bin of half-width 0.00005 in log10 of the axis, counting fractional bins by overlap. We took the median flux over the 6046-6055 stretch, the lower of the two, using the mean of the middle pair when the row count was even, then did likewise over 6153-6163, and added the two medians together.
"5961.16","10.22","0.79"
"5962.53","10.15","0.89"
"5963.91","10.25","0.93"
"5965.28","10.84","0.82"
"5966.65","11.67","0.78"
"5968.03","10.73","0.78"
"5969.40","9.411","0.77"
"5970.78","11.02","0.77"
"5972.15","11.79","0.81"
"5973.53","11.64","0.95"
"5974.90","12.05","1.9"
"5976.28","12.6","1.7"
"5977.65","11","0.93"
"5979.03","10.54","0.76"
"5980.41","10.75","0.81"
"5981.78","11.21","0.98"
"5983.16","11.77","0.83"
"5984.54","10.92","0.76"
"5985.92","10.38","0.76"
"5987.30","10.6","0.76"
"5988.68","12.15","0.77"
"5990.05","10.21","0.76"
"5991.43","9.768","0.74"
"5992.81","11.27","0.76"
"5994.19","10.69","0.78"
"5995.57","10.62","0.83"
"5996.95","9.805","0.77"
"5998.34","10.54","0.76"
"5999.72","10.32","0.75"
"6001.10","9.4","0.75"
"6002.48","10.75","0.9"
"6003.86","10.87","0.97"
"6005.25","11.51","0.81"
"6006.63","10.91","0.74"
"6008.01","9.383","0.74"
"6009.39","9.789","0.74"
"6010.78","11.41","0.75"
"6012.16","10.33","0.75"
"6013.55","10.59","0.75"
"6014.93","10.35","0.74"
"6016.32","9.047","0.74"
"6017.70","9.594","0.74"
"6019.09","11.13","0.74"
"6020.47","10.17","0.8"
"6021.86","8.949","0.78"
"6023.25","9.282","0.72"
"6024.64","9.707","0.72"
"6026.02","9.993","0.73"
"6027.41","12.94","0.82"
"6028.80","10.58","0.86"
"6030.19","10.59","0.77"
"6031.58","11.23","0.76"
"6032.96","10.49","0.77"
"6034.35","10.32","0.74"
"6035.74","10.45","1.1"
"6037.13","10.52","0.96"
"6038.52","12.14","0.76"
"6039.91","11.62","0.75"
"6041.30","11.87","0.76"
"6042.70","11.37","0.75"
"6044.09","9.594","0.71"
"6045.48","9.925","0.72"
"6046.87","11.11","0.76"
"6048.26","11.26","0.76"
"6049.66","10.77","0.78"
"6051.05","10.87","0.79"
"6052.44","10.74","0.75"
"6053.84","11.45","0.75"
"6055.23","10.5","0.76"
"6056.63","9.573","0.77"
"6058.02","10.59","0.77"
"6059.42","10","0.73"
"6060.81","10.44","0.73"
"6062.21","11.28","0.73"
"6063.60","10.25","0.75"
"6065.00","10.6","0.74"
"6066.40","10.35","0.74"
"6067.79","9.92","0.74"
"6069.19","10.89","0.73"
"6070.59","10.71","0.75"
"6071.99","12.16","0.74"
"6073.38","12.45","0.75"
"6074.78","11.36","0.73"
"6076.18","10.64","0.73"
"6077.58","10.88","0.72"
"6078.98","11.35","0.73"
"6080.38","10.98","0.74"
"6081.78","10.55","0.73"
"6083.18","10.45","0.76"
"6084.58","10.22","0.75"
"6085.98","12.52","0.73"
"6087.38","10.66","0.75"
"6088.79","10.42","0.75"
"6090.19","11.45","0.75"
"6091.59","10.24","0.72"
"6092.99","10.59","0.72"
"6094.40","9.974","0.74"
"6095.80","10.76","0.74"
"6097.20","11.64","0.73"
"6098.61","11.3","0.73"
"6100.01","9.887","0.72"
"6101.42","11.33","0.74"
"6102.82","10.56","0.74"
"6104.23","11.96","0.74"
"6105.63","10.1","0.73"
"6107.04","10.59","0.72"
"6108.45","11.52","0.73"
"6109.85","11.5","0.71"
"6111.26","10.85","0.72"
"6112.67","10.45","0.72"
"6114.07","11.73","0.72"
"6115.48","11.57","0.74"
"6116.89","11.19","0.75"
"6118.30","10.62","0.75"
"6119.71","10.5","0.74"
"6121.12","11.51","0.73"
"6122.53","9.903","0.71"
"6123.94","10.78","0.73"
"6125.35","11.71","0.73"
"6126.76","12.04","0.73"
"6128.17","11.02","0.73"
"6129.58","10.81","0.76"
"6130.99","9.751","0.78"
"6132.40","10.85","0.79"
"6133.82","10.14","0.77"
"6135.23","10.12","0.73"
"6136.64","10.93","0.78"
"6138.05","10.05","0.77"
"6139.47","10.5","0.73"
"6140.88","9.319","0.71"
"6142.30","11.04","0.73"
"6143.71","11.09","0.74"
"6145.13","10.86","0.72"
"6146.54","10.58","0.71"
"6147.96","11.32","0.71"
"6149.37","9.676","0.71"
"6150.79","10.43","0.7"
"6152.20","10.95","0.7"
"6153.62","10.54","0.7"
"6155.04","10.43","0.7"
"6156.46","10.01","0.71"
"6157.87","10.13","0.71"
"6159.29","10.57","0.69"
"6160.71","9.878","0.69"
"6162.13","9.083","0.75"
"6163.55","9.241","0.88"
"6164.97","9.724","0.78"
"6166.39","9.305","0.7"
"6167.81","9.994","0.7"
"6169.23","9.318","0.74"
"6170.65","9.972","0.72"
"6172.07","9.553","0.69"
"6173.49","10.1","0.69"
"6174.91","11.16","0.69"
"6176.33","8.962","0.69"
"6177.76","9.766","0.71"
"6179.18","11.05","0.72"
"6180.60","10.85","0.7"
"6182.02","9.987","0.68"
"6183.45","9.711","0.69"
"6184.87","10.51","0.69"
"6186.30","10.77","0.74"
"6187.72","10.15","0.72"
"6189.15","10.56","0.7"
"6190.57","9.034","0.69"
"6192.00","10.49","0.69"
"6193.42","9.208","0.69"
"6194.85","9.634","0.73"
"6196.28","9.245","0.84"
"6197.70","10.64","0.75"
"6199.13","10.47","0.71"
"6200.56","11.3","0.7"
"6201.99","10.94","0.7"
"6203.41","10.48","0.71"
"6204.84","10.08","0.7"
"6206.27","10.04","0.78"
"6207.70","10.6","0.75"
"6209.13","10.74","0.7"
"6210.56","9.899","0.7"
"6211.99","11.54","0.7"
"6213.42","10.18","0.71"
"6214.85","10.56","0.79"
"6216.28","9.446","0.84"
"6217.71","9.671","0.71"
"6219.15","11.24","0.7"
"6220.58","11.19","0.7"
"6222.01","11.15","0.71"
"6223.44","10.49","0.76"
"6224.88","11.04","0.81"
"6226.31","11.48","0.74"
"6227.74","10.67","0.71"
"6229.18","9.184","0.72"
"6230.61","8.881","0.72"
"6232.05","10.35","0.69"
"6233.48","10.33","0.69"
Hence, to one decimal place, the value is 21.1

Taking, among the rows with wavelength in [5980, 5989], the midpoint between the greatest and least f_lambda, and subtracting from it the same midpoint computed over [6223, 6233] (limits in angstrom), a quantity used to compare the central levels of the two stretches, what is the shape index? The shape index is 1.1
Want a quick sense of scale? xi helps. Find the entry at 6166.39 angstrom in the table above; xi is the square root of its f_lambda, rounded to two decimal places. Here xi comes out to 3.05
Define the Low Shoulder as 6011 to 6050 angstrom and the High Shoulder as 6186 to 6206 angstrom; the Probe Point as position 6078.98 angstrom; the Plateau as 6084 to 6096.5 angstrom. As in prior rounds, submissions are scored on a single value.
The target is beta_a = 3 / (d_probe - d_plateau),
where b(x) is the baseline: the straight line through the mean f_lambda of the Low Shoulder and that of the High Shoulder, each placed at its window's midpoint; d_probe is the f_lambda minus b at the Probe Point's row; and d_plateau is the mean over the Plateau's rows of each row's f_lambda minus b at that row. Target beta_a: 5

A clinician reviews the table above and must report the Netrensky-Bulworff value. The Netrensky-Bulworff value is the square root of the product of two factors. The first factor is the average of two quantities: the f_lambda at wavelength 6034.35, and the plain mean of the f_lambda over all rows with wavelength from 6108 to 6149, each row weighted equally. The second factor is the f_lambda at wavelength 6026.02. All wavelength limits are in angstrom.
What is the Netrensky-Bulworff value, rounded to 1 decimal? 10.3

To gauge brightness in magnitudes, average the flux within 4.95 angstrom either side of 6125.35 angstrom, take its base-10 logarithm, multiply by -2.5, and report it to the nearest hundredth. -2.61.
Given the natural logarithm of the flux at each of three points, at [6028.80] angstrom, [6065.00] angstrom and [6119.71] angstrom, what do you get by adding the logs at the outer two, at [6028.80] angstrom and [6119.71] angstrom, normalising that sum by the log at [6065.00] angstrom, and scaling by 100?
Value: 200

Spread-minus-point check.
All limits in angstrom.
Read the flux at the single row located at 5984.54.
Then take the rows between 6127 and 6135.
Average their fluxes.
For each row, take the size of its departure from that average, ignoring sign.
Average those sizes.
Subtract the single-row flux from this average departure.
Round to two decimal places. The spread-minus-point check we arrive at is -10.47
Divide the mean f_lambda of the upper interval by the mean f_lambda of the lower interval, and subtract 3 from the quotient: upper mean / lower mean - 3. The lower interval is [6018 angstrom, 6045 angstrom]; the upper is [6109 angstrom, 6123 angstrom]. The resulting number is -1.97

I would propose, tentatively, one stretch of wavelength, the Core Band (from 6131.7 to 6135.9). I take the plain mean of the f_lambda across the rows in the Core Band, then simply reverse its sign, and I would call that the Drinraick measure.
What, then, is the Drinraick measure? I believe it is -10.4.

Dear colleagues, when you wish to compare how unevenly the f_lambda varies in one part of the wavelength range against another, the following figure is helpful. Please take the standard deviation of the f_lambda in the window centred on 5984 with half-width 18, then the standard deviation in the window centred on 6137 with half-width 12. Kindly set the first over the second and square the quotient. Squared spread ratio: 1.5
